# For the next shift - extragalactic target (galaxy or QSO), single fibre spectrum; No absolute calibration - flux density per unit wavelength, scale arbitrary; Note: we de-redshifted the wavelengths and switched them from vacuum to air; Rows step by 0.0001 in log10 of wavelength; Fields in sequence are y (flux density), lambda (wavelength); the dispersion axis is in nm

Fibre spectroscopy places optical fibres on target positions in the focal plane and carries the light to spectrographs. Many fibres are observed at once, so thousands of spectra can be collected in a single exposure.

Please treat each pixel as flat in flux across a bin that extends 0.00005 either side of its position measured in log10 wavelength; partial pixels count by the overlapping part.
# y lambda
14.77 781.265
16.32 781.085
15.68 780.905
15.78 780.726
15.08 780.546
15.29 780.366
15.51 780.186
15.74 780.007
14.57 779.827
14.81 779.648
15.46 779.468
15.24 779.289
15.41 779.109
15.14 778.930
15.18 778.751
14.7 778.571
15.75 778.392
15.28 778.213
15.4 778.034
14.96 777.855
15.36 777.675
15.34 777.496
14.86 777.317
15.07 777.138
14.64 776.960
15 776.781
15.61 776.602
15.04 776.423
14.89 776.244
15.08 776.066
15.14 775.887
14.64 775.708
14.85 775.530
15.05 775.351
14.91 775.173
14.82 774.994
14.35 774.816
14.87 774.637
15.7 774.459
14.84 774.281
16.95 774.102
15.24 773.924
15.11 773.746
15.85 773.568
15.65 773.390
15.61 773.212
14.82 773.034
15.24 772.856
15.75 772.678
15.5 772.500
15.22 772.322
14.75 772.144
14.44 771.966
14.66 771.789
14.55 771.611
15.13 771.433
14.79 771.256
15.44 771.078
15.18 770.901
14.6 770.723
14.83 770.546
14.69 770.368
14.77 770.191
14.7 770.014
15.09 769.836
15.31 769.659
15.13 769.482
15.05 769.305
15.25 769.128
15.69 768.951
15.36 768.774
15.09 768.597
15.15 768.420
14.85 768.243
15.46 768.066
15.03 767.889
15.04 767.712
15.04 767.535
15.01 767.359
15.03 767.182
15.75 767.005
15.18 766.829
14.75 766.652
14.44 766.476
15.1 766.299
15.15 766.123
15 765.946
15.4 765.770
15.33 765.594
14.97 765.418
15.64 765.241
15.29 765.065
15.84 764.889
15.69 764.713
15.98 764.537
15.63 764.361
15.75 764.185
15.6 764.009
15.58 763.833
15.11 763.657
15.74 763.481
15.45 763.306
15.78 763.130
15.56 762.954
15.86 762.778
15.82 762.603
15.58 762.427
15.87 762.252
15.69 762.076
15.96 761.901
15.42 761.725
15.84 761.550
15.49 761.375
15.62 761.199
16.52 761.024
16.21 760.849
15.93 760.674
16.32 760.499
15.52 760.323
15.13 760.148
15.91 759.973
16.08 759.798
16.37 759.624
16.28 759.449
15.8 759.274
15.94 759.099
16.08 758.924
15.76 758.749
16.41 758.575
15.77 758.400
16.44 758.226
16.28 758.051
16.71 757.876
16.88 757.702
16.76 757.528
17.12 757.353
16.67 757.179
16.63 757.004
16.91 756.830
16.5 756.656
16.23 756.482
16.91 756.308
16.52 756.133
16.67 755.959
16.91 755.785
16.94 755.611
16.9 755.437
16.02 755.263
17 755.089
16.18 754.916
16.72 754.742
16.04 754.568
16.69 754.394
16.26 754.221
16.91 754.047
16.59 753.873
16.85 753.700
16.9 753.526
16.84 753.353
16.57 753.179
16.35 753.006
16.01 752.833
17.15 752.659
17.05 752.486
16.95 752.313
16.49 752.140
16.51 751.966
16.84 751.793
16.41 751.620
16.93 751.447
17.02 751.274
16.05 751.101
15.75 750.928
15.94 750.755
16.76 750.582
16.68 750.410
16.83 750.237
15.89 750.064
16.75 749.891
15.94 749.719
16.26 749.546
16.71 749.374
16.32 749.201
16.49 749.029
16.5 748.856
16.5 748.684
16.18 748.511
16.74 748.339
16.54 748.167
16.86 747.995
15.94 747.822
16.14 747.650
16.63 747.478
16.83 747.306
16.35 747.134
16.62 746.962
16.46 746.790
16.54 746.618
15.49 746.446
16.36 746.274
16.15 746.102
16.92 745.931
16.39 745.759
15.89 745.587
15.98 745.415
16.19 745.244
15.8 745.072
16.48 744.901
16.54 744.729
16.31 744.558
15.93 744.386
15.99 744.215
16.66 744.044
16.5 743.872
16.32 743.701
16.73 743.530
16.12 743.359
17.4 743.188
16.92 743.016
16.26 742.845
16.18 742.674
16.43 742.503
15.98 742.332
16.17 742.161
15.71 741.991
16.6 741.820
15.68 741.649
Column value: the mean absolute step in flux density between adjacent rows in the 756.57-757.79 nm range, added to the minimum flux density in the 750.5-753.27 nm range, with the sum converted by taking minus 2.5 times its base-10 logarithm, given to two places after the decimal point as -3.01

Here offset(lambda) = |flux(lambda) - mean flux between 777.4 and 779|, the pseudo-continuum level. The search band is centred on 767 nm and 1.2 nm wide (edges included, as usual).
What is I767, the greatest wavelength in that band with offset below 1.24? 767.535 nm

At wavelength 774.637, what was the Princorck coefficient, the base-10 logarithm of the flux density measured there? 1.17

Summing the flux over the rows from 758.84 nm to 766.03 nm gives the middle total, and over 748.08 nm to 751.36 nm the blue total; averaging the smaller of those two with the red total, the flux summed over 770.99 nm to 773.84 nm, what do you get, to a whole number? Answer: 277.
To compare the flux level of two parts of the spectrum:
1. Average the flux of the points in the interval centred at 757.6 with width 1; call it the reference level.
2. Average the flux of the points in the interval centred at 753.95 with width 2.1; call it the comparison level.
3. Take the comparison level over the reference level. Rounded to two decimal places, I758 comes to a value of 0.99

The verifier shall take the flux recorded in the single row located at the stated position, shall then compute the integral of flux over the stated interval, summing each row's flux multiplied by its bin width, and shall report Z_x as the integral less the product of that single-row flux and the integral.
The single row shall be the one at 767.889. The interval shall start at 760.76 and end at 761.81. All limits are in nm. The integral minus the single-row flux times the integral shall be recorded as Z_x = -234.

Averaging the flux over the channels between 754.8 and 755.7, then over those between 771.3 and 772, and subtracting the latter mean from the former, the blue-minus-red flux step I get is 1.9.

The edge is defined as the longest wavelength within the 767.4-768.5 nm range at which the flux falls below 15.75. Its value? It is 768.420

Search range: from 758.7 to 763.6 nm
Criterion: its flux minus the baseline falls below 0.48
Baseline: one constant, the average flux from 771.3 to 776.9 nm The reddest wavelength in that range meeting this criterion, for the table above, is 763.306 nm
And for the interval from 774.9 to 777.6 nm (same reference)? 777.496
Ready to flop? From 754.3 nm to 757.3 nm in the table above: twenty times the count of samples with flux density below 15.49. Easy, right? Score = 0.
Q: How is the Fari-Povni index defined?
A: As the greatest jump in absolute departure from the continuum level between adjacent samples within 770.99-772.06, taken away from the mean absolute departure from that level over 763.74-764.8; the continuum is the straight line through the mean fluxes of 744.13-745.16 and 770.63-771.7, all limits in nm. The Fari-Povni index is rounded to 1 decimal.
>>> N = 0.1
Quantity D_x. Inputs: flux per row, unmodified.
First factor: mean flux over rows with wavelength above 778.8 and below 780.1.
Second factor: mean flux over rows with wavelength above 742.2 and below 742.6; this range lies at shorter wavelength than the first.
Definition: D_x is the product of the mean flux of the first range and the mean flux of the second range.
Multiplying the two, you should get 246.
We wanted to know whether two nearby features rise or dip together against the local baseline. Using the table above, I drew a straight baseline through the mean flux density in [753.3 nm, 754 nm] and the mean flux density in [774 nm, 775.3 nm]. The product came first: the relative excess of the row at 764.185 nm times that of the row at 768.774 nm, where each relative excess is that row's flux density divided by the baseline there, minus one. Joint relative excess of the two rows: 0.0003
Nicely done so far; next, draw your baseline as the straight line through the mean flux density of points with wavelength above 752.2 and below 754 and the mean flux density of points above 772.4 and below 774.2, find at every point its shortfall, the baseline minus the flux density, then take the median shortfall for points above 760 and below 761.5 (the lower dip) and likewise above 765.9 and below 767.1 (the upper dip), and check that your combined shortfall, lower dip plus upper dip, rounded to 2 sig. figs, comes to 1.4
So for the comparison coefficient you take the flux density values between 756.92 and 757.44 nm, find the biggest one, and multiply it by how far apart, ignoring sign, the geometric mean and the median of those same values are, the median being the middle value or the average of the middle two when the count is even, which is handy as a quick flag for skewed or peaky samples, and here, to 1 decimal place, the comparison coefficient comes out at 2.3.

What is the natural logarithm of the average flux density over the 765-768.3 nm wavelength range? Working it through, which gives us 2.72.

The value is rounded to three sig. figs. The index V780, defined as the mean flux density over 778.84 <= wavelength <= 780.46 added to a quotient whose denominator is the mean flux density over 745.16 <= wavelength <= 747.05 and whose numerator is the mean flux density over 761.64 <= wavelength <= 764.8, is 16.2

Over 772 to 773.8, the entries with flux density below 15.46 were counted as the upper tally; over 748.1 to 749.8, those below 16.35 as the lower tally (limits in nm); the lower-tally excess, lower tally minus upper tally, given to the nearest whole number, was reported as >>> -1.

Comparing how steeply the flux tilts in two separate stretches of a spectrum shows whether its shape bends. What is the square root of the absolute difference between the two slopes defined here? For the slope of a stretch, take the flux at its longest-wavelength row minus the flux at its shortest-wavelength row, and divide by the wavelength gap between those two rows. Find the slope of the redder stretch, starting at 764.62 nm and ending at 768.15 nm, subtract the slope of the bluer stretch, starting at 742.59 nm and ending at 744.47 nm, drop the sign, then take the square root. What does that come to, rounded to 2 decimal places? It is 0.28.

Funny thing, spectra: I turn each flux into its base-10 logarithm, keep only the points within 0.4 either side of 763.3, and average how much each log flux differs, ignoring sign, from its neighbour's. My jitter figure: 0.0103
